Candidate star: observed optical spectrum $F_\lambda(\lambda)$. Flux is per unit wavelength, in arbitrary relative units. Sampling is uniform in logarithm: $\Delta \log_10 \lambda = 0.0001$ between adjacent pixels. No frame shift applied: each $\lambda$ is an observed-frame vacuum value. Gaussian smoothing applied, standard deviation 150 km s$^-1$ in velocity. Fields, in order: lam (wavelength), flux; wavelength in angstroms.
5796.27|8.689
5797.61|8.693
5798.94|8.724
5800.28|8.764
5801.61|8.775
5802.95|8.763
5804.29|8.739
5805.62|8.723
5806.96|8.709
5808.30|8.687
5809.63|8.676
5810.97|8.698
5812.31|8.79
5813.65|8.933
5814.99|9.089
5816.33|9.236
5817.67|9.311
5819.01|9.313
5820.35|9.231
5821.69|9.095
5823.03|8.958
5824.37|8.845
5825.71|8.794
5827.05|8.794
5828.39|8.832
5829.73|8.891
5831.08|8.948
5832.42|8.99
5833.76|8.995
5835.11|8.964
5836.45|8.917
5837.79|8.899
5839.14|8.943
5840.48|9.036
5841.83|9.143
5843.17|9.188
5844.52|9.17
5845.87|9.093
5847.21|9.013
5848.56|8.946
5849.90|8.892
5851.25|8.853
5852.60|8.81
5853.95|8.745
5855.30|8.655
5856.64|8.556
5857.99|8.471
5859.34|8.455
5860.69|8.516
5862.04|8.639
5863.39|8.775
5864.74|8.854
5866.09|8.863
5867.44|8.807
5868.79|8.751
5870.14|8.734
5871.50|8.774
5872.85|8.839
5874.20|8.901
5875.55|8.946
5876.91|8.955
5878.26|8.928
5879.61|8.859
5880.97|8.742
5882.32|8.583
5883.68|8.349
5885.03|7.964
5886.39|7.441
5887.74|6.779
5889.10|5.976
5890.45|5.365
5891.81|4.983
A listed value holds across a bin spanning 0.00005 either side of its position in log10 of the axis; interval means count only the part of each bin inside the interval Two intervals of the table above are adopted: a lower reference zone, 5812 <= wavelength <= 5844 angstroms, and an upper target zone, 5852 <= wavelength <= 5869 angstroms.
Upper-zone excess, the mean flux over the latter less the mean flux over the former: -0.32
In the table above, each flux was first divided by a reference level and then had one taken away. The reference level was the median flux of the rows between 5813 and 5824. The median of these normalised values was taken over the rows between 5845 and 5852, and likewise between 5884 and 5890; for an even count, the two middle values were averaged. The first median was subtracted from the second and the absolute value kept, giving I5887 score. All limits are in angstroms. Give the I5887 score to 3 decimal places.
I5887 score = 0.200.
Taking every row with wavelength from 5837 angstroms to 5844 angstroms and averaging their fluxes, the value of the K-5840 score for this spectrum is 9.04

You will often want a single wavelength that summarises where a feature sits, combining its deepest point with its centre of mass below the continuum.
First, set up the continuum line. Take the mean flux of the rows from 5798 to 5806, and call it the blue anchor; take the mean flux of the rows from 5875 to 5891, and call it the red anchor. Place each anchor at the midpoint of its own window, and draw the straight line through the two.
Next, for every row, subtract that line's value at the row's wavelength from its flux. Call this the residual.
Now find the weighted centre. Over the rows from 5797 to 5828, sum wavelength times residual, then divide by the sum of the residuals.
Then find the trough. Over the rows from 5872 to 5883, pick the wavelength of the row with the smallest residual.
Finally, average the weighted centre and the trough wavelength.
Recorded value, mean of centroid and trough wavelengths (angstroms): 5851.1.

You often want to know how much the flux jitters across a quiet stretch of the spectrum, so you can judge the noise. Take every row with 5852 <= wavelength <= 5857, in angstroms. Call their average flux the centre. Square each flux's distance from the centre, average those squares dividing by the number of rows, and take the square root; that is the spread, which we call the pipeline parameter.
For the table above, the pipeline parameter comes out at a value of 0.10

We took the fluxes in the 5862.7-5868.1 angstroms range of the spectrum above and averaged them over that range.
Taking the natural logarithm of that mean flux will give 2.18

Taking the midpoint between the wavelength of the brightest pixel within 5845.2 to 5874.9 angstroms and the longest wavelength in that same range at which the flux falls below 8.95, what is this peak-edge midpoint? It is 5860.0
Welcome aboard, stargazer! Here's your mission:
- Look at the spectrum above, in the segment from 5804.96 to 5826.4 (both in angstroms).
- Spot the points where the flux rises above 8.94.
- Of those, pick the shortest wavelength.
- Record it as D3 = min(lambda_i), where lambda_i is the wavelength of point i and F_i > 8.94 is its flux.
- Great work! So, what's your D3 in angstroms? 5814.99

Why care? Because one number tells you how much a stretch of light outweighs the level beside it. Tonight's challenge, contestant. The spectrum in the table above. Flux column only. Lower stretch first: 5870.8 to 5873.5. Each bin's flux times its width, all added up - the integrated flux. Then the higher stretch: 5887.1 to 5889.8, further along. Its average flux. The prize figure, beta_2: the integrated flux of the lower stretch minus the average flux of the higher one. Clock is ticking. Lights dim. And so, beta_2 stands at 17.4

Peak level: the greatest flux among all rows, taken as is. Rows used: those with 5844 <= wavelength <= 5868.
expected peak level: 9.17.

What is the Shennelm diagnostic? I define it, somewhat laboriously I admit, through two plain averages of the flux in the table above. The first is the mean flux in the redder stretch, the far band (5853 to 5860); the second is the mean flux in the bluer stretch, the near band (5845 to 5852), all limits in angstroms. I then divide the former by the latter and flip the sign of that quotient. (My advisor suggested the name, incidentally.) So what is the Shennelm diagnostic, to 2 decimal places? -0.96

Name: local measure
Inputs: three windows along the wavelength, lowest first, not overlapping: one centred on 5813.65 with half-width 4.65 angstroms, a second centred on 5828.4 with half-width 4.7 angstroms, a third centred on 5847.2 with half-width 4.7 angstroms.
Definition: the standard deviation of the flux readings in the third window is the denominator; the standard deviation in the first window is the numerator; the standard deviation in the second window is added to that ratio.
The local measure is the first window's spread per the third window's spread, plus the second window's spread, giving 2.0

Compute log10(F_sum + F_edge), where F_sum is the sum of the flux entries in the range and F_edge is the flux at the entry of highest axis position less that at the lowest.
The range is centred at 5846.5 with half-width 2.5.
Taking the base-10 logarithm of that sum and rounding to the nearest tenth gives 1.6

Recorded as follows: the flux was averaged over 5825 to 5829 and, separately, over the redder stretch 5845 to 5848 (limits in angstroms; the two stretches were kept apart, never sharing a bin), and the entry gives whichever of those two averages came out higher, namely 9.05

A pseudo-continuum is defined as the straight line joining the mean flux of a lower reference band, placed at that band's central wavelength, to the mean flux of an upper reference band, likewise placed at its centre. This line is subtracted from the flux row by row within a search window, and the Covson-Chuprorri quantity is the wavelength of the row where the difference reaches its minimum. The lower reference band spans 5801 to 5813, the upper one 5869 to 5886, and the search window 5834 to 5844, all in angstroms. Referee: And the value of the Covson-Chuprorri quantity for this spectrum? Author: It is 5837.79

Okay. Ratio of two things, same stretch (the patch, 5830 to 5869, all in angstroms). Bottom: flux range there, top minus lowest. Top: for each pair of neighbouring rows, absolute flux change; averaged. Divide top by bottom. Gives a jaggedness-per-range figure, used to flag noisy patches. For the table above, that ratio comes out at 0.082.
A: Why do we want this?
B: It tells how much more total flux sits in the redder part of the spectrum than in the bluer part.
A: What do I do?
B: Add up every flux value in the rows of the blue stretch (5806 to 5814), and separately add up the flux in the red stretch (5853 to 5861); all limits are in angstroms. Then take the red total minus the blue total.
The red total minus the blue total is -1.1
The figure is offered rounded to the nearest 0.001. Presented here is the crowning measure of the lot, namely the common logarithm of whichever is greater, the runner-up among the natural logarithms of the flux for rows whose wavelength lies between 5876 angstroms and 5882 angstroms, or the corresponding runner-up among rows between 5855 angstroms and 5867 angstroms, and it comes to 0.340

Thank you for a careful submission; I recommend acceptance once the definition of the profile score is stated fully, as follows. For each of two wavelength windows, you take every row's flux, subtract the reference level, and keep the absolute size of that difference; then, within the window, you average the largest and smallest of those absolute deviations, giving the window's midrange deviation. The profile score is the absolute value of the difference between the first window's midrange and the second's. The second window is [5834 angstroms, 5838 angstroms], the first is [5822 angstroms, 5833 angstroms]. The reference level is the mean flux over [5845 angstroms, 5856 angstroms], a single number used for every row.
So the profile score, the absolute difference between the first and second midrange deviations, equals 0.01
